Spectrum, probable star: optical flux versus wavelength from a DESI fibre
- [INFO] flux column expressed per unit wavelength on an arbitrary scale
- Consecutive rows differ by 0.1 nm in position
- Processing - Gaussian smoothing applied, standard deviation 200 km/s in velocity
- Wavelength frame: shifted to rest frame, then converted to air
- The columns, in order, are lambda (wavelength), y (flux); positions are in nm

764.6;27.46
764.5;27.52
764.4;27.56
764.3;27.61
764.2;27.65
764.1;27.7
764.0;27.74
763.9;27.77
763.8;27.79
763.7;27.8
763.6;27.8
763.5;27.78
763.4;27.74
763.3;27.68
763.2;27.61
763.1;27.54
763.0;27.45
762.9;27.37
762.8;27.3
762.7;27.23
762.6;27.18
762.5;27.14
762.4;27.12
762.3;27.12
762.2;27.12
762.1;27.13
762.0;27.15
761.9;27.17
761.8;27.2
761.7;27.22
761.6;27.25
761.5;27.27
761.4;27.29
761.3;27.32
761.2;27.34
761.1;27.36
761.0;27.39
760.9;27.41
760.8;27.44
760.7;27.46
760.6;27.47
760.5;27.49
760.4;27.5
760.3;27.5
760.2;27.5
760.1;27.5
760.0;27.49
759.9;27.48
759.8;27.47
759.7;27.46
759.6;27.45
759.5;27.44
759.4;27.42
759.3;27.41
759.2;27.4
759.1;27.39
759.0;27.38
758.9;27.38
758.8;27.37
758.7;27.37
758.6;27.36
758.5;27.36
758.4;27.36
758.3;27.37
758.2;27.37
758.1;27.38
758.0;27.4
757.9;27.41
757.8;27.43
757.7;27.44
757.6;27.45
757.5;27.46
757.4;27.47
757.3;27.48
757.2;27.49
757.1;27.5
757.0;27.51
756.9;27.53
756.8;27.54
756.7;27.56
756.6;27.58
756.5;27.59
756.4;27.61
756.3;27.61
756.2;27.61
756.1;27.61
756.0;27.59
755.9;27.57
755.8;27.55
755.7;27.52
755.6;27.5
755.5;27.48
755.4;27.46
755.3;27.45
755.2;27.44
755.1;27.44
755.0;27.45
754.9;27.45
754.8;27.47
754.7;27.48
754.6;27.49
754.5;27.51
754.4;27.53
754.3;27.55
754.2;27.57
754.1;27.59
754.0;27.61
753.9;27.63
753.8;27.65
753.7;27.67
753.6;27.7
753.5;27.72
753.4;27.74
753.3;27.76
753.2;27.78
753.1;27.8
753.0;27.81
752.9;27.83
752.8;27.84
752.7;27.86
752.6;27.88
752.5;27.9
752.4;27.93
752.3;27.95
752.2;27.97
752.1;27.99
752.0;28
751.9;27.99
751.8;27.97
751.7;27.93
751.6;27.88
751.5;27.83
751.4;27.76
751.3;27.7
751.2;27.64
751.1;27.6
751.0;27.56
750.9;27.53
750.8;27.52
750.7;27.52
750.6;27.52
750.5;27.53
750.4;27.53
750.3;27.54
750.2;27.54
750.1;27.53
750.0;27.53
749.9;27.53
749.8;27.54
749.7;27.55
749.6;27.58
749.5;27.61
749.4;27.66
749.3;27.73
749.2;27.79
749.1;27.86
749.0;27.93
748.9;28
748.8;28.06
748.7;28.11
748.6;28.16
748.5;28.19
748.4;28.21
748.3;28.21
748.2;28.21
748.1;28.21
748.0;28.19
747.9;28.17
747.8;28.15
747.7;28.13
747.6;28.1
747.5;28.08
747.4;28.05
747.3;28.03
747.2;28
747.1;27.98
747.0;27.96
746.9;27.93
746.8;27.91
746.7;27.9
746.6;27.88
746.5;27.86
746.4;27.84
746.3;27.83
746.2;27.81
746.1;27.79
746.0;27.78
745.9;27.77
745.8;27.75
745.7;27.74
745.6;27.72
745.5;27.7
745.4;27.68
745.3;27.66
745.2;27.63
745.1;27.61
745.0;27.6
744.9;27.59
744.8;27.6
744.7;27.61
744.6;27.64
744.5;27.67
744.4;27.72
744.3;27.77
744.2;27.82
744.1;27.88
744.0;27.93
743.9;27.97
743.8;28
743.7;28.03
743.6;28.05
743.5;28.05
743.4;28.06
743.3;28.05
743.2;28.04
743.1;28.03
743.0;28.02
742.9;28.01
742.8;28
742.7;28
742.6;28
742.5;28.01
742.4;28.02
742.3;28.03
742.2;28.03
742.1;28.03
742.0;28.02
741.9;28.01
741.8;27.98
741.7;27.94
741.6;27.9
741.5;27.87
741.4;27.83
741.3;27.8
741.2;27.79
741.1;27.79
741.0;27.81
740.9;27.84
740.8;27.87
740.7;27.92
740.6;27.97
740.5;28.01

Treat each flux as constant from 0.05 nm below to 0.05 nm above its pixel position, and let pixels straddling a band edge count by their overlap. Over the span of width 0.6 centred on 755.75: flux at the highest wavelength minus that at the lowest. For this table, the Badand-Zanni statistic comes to 0.11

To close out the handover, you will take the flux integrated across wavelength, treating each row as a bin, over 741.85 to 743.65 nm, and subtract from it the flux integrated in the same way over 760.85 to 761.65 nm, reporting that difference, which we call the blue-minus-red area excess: 29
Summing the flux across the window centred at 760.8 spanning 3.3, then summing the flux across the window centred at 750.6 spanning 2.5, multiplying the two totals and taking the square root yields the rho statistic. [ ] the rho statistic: 790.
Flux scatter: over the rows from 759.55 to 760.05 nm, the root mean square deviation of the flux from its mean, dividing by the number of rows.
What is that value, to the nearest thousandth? 0.014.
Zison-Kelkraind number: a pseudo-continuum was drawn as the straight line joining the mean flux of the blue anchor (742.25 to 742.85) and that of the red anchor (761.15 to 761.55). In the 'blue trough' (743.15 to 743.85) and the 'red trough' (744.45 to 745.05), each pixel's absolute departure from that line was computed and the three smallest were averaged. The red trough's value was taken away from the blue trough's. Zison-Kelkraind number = -0.24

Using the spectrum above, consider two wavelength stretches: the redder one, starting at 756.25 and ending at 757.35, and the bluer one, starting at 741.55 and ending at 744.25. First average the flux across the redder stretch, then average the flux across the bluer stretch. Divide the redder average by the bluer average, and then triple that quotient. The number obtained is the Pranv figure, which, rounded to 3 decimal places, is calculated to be 2.952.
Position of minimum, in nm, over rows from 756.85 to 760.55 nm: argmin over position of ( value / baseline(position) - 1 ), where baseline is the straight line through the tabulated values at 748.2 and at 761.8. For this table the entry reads 758.2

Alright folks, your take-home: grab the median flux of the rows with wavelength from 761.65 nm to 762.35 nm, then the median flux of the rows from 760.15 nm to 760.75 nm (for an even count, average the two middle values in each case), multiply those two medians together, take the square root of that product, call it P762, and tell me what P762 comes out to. 27.3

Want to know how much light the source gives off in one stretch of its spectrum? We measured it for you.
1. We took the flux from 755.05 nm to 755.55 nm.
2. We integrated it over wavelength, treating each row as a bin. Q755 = 13.73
